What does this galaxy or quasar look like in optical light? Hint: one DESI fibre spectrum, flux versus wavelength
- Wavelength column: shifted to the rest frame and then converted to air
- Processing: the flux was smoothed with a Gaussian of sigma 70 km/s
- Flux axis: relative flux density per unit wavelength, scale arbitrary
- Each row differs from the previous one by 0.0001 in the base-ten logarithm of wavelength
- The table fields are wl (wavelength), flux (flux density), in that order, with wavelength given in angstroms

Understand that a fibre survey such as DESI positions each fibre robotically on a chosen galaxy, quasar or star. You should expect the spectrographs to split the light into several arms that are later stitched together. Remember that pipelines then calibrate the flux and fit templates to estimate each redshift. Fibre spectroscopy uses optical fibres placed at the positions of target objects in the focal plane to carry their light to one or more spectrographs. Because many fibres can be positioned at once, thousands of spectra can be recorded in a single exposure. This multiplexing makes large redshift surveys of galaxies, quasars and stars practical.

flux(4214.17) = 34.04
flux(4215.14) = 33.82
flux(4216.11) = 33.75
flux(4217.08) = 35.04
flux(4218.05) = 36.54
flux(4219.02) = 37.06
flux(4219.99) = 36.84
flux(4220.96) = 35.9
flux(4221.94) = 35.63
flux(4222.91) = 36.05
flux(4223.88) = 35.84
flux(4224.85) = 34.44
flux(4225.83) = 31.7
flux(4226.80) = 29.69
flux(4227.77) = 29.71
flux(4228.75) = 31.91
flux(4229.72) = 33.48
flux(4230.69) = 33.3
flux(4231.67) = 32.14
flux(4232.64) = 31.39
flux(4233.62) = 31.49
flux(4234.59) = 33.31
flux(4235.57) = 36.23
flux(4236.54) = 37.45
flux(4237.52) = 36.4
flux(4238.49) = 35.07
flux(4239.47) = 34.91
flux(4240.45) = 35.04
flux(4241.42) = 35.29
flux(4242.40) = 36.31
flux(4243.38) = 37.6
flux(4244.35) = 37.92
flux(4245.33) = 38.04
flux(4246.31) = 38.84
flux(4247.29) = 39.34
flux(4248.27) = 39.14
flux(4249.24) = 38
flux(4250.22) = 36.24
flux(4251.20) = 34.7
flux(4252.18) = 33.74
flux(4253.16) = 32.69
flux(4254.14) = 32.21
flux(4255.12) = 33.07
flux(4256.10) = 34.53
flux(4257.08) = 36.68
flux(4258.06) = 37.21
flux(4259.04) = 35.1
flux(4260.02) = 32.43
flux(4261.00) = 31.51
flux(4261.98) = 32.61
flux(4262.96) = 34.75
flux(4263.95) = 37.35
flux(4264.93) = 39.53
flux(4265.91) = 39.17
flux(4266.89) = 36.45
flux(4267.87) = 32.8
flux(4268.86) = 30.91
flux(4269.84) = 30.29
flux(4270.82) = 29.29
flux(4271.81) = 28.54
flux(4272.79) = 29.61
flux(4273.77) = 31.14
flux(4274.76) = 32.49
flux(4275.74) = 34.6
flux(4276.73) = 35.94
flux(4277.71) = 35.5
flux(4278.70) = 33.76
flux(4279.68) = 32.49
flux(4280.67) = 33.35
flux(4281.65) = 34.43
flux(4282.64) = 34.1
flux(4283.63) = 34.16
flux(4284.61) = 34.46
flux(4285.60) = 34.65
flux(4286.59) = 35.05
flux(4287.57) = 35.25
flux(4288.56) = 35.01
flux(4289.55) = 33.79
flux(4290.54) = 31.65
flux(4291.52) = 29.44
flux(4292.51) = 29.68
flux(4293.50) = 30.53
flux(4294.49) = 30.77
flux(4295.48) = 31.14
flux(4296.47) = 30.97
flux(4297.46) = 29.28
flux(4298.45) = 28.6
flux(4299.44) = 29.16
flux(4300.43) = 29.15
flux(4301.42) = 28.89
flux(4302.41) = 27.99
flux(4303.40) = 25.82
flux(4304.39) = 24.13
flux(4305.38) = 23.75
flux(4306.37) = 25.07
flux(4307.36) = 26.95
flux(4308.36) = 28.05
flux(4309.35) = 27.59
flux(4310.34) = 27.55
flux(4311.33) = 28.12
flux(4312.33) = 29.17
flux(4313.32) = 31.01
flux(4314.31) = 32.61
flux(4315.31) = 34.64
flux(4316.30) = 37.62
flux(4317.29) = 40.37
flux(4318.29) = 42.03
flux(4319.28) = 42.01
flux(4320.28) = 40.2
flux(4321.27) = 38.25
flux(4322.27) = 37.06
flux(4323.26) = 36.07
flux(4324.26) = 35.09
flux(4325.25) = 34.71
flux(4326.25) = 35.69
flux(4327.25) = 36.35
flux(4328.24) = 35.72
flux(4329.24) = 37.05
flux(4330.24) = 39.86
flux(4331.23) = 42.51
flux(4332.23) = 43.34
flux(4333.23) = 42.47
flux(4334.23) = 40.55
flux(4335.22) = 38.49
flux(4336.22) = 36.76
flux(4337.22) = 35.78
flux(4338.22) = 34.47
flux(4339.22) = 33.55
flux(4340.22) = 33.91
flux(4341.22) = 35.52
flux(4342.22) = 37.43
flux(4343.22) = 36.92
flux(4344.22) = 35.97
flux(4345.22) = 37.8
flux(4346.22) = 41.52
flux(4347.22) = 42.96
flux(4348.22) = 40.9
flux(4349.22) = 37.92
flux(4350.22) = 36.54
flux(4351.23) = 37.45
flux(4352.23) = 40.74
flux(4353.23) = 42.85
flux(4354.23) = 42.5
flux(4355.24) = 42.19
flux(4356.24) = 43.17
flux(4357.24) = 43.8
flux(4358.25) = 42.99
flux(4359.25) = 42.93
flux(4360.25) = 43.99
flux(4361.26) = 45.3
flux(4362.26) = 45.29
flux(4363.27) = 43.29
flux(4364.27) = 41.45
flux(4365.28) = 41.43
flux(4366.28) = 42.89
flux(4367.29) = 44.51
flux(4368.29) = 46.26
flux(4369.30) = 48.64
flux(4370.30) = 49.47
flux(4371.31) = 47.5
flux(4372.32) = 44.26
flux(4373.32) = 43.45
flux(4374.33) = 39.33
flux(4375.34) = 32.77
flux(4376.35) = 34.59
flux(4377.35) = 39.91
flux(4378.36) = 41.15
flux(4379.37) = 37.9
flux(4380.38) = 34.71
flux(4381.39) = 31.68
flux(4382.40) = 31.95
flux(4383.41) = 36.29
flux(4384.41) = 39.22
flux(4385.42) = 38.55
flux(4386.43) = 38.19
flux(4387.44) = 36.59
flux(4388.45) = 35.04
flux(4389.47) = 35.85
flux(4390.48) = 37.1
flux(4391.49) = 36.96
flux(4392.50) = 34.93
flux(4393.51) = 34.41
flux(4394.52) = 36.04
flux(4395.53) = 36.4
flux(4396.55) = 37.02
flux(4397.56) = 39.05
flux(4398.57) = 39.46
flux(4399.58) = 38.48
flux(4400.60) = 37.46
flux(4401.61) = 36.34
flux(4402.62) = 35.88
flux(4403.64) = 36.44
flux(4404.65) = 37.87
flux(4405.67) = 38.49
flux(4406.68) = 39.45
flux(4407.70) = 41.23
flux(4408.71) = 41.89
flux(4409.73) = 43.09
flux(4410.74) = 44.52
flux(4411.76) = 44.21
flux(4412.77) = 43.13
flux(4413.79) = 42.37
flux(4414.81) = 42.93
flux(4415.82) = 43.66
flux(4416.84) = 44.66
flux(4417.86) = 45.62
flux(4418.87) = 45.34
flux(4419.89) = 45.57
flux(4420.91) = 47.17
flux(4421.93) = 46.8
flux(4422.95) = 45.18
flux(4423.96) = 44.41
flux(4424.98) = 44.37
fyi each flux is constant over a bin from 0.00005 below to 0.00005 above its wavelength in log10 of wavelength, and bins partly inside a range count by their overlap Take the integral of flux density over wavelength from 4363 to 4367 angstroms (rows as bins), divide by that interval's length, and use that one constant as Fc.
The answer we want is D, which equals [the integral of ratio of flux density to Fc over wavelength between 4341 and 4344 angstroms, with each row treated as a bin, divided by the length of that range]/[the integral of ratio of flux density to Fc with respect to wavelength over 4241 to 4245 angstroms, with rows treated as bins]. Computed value 0.25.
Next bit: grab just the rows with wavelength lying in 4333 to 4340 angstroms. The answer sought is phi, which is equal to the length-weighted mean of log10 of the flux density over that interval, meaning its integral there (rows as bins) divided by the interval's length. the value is 1.57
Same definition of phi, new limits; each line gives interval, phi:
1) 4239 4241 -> 1.55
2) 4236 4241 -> 1.56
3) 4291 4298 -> 1.48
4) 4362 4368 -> 1.64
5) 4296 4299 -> 1.47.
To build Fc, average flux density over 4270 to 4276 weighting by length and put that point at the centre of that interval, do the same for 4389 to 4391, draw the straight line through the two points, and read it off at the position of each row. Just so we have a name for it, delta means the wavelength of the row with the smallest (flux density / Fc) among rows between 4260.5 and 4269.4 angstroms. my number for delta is 4268.86 angstroms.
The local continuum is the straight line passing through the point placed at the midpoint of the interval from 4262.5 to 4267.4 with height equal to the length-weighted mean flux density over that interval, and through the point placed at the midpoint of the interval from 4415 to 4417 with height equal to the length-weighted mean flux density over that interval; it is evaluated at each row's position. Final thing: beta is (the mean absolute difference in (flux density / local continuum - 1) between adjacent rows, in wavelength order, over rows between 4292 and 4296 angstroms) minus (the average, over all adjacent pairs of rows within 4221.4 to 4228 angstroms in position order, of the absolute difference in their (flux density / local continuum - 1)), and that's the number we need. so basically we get -0.021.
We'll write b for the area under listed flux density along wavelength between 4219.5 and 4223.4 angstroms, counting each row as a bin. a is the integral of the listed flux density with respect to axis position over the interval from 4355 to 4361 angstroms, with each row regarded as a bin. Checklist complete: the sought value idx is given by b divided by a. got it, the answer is 0.5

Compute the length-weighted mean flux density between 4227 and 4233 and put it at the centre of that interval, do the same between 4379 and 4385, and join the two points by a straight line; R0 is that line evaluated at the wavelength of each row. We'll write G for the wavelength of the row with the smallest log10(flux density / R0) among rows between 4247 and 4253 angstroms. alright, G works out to 4252.18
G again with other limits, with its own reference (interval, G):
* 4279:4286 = 4279.68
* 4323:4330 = 4325.25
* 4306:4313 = 4306.37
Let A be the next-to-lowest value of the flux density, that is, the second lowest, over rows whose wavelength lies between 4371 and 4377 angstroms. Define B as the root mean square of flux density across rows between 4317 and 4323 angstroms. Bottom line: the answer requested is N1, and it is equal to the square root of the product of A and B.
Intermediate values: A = 34.59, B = 40.0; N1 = 37.2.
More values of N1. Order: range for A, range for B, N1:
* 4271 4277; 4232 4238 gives 31.9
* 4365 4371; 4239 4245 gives 39.4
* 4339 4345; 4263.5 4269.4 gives 35.0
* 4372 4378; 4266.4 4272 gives 33.0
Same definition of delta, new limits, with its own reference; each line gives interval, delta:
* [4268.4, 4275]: 4271.81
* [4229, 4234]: 4232.64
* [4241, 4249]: 4241.42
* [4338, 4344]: 4339.22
